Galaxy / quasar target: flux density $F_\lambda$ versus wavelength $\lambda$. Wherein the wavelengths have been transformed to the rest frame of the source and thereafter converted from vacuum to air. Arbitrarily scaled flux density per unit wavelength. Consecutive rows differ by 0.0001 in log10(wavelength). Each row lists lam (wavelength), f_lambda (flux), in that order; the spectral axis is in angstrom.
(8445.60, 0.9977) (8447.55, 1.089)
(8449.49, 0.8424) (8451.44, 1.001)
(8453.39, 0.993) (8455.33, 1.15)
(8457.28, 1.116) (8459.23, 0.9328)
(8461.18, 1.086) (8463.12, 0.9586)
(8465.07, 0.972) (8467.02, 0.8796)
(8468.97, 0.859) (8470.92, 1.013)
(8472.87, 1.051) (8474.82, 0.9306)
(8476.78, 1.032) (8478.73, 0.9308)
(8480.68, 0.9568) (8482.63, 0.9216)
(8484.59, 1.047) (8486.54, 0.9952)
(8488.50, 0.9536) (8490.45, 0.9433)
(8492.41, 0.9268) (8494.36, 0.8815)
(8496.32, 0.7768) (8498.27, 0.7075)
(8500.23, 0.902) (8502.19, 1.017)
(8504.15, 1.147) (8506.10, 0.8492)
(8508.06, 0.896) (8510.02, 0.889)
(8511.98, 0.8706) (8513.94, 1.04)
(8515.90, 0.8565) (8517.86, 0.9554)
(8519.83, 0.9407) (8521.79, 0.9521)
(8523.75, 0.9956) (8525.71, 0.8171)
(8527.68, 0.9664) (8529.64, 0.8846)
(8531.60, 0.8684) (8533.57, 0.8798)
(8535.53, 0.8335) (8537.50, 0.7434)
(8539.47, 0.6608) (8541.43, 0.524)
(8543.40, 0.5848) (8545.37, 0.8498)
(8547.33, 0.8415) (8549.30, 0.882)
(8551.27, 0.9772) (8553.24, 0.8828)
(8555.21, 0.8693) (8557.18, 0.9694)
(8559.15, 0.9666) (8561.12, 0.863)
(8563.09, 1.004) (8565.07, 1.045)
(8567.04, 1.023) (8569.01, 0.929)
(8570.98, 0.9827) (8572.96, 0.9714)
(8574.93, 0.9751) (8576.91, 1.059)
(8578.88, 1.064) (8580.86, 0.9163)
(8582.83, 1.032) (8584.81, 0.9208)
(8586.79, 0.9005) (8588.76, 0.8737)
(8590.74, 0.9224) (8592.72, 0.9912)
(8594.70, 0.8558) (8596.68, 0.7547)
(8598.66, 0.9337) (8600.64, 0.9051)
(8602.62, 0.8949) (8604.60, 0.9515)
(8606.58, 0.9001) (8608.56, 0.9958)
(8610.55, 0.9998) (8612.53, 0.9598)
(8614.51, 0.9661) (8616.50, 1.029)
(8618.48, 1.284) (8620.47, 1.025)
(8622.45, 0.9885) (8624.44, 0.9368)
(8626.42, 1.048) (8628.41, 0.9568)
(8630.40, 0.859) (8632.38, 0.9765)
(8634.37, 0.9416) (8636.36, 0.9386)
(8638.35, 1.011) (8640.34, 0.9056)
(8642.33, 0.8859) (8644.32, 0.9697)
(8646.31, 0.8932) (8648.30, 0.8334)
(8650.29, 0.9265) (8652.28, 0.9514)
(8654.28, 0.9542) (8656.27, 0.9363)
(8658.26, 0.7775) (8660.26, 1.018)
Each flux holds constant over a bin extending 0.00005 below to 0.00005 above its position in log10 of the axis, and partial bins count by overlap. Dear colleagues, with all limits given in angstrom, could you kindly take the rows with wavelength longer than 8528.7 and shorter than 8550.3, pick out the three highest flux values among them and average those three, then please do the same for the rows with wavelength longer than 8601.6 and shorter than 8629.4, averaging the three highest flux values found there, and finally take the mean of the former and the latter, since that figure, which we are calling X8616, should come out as 1.00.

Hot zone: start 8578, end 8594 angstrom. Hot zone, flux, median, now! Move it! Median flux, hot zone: 0.92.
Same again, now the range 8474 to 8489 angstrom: 0.96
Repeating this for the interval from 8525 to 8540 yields 0.85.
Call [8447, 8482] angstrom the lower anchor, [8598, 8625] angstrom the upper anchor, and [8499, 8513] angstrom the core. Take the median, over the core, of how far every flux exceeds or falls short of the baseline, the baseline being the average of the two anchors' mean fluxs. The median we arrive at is -0.090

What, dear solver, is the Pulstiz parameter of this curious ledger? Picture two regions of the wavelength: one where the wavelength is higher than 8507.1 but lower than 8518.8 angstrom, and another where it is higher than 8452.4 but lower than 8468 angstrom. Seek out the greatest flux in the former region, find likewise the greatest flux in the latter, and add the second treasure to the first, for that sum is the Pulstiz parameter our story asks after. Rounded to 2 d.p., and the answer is 2.19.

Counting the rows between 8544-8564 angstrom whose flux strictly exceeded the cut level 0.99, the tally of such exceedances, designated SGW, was 1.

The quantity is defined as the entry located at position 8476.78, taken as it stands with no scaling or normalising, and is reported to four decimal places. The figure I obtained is 1.0320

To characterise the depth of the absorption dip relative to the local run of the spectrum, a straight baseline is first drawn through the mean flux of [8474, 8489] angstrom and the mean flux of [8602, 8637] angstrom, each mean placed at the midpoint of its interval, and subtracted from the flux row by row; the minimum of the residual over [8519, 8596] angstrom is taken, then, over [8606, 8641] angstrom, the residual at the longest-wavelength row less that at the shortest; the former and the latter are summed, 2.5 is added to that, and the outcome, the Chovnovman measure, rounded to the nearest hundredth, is 2.05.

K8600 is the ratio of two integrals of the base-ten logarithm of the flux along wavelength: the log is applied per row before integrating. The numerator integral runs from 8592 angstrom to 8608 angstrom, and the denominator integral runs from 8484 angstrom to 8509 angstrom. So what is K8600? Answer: 0.8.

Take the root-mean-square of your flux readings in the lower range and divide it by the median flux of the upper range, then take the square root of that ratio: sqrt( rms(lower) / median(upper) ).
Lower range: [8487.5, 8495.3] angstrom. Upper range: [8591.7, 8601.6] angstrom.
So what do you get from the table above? 1.01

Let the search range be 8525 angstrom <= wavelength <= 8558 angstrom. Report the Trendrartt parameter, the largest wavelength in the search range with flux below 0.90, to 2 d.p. 8555.21 angstrom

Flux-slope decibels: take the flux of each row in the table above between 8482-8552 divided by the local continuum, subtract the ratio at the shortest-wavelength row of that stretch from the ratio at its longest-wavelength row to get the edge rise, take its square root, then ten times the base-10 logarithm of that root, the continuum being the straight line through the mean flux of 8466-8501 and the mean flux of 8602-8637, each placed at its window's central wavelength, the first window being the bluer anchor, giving -7.6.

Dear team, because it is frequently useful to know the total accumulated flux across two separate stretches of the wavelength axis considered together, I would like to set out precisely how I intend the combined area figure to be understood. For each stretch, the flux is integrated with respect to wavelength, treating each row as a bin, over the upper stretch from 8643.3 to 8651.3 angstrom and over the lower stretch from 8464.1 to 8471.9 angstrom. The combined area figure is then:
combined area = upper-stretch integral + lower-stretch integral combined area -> 14.5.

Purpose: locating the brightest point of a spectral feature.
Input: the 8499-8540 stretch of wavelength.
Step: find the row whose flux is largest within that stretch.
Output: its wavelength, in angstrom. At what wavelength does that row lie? 8504.15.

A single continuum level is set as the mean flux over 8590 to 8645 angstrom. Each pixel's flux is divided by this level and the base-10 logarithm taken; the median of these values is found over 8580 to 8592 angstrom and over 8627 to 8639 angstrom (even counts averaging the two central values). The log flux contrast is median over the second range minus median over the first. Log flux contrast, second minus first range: 0.014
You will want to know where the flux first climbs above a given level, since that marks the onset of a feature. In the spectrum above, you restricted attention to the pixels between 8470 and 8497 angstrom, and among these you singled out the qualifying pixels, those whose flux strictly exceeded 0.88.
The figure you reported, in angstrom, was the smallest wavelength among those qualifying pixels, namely 8470.92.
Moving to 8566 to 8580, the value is 8567.04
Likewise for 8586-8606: 8586.79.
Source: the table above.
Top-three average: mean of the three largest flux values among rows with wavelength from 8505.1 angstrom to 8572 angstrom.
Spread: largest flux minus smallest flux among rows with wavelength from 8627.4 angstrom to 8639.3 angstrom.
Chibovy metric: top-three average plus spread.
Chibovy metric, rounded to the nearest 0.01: 1.19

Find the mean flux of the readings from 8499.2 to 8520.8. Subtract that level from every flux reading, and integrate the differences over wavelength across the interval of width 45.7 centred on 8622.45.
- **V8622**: 1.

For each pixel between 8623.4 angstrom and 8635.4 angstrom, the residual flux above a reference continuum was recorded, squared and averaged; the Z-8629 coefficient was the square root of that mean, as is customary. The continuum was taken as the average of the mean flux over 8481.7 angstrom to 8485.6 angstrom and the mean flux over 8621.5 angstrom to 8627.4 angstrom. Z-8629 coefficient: 0.07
